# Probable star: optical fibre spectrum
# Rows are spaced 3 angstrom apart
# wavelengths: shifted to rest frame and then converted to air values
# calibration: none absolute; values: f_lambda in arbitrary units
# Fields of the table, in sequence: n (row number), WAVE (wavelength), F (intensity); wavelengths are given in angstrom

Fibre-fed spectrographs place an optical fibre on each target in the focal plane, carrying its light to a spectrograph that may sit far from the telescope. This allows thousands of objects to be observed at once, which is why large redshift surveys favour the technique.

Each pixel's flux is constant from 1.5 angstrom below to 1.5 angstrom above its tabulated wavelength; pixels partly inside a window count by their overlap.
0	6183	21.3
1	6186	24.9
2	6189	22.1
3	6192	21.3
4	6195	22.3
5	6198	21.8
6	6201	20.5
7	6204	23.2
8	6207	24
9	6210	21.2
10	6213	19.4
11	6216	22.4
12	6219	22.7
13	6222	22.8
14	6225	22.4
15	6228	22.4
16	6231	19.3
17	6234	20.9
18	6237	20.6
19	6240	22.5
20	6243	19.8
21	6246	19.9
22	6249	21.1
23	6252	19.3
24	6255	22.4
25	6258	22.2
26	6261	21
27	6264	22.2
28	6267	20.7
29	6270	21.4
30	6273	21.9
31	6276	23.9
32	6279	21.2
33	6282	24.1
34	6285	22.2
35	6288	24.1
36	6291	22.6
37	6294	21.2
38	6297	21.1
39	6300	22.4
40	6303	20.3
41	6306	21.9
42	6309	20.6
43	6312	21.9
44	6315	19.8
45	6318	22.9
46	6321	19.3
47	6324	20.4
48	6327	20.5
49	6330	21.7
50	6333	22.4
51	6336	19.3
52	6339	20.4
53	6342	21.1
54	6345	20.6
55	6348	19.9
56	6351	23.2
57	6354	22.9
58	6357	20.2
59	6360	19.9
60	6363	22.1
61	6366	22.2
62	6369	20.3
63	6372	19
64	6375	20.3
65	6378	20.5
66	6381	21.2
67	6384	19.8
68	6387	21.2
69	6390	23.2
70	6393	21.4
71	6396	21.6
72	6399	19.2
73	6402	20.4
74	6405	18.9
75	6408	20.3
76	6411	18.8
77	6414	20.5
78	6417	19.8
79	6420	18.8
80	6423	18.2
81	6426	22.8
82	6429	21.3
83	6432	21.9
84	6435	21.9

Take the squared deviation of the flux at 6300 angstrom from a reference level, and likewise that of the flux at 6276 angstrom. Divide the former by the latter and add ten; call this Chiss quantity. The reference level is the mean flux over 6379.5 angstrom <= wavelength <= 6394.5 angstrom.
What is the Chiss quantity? 10.17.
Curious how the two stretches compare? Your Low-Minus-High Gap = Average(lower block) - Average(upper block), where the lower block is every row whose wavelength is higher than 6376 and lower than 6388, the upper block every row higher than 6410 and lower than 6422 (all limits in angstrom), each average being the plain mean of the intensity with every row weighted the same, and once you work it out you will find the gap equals 1.2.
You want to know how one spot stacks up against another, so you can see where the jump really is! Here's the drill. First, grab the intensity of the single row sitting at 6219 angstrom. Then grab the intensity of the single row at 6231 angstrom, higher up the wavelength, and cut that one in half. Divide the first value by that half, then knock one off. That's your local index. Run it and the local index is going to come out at 1.35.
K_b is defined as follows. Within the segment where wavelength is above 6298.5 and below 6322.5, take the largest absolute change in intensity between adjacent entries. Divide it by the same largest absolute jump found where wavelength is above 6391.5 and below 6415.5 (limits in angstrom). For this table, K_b 1.5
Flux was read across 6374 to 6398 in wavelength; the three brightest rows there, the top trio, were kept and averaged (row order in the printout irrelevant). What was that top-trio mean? 22.1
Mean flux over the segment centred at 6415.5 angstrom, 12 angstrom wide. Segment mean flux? 19.5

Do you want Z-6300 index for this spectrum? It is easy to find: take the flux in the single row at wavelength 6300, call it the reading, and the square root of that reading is 4.73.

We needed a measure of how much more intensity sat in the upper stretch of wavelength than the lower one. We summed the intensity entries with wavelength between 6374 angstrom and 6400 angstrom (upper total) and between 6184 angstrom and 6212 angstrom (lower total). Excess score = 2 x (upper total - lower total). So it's -26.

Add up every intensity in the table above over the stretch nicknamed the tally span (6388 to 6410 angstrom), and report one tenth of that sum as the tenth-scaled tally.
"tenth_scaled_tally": 14.5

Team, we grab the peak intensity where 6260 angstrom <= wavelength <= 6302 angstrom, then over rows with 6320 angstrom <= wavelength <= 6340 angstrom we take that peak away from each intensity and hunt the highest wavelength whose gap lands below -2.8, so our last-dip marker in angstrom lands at 6339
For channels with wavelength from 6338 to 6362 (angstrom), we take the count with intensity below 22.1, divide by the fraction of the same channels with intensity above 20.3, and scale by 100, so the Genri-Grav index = 960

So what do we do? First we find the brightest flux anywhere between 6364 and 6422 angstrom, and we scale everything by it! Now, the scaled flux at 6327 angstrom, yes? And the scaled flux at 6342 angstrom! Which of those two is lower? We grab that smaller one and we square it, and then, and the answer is 0.78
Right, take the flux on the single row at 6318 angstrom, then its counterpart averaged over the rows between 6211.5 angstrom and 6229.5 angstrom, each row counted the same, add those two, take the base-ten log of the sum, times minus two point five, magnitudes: -4.13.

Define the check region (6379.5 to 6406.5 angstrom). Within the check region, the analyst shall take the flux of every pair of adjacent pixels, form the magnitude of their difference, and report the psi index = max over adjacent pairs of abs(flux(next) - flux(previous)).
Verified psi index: 2.4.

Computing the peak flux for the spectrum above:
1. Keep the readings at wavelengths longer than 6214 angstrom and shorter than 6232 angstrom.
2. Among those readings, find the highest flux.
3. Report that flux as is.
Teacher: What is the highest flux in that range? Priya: 22.8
